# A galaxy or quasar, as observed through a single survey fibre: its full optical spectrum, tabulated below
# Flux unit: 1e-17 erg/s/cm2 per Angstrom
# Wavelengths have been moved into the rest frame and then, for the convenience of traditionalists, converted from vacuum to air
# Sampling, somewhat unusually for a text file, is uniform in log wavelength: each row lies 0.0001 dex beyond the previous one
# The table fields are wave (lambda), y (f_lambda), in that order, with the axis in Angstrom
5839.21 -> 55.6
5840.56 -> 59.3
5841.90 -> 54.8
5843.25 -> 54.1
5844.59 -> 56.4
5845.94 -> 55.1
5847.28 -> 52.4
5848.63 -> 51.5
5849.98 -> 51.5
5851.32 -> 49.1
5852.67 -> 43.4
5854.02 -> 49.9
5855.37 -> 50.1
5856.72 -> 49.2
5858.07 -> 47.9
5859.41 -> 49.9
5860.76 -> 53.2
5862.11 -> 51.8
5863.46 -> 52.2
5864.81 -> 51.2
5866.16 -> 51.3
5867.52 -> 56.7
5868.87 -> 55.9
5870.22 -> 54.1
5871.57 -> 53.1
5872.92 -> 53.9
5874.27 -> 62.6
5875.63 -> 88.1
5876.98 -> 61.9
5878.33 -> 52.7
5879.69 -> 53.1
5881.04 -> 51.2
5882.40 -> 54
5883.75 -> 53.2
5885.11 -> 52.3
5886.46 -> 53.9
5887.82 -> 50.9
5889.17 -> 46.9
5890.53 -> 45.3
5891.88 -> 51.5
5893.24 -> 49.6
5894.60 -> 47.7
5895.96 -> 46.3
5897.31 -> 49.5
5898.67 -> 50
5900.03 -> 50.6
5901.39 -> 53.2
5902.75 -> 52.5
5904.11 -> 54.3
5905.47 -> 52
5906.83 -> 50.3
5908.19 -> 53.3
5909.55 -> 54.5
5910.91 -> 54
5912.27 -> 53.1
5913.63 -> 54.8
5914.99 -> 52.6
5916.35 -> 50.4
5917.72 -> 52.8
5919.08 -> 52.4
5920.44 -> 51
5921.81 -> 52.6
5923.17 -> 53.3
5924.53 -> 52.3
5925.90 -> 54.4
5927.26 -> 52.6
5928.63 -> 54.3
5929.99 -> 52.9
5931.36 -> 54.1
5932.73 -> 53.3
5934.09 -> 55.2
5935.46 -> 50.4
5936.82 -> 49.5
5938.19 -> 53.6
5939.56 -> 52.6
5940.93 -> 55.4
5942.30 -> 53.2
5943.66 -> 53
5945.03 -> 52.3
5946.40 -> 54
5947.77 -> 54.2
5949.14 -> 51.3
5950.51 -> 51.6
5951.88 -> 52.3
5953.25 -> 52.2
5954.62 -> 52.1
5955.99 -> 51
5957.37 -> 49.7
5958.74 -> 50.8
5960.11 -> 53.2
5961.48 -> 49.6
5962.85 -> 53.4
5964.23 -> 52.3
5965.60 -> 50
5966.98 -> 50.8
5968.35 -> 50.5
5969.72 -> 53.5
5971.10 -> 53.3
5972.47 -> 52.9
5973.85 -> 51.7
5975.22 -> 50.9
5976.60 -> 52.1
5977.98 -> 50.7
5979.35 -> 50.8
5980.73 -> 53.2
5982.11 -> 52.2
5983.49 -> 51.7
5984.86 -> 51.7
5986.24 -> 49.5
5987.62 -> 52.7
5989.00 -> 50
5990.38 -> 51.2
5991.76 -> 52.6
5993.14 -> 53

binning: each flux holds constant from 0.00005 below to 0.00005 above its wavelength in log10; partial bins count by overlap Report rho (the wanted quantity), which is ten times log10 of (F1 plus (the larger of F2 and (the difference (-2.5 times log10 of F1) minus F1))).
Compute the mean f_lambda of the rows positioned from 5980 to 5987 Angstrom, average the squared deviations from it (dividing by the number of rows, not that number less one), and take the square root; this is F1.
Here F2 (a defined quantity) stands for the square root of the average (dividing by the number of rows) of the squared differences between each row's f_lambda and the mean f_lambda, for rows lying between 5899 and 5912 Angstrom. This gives 4.2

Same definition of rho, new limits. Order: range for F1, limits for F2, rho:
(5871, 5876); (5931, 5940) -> 12.1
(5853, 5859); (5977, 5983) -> 2.8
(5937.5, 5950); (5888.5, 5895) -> 5.2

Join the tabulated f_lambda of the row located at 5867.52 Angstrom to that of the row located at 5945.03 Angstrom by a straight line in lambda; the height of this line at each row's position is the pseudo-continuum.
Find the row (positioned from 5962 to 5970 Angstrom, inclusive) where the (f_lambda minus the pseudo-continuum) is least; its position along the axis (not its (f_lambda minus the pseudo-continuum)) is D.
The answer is 5965.60 Angstrom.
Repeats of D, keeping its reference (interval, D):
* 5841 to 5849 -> 5848.63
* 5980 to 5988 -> 5986.24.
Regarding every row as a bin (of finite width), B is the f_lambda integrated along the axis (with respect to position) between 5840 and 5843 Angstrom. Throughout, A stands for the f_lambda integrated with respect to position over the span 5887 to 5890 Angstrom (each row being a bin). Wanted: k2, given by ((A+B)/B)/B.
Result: 0.0110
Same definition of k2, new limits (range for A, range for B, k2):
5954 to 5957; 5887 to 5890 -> 0.0140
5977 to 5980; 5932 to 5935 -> 0.0120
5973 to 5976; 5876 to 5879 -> 0.0102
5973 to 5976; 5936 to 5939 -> 0.0129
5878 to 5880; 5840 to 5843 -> 0.0096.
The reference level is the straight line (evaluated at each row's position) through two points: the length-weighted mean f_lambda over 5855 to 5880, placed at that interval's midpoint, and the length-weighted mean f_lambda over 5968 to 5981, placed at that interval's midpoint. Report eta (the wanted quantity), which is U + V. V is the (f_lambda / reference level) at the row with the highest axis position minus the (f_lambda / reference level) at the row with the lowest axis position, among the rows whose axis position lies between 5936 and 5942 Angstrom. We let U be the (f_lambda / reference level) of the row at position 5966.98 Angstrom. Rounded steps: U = 0.97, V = 0.11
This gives 1.09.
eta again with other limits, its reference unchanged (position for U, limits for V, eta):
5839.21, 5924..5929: 1.03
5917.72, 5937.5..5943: 0.98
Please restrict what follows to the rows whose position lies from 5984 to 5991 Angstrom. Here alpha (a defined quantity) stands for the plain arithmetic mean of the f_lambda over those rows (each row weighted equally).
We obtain 51.0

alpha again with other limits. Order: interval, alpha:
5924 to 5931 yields 53.3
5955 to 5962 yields 50.9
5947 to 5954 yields 52.3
